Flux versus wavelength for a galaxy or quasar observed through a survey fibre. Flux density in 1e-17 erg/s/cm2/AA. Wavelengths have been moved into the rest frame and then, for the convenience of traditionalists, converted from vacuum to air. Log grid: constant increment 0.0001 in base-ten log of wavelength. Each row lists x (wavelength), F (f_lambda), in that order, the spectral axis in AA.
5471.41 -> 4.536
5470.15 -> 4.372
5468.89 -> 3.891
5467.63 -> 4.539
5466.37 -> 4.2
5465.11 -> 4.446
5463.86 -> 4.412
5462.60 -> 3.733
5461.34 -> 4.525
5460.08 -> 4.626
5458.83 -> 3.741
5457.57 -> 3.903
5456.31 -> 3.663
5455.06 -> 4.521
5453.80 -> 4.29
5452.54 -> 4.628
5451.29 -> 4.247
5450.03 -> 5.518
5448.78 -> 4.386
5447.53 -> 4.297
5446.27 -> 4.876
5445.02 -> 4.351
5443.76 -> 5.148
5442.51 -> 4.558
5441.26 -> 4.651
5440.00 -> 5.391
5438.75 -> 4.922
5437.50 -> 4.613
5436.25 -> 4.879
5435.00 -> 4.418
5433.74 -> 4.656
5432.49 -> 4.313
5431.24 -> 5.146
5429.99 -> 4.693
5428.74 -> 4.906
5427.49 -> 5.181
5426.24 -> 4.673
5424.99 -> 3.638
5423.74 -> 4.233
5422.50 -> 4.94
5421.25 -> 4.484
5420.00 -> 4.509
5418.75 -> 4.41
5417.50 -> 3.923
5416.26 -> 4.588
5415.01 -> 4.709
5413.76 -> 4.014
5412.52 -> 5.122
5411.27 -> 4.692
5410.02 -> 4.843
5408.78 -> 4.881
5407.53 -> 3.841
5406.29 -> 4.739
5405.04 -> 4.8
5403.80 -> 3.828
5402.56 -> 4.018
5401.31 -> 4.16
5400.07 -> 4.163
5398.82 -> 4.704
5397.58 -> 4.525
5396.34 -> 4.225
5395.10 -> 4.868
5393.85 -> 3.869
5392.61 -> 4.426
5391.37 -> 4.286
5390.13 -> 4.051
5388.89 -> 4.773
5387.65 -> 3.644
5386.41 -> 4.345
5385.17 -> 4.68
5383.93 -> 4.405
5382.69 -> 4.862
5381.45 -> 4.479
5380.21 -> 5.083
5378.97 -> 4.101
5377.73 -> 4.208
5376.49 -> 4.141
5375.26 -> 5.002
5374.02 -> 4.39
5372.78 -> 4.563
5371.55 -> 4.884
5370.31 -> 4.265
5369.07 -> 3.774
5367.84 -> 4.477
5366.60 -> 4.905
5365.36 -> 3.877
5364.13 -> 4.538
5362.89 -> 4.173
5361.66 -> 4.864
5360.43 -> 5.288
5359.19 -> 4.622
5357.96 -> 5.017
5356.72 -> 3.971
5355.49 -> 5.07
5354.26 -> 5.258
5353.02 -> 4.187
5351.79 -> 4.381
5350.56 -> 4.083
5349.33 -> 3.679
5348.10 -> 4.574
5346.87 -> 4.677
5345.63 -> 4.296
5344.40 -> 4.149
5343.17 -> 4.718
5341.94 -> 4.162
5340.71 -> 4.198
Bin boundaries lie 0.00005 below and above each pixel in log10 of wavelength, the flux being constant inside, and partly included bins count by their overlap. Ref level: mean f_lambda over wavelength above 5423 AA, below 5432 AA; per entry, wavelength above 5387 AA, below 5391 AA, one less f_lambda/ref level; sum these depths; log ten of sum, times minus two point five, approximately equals 1.3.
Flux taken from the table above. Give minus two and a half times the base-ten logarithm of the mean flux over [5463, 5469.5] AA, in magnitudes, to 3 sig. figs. -1.58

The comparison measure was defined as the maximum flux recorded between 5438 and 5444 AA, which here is 5.391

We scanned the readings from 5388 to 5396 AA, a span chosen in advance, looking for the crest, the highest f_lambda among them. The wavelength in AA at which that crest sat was 5395.10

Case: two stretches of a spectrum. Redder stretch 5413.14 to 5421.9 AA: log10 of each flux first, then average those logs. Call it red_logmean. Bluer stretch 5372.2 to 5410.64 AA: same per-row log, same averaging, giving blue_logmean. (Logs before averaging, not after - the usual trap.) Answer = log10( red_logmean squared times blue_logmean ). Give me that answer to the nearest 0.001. -0.579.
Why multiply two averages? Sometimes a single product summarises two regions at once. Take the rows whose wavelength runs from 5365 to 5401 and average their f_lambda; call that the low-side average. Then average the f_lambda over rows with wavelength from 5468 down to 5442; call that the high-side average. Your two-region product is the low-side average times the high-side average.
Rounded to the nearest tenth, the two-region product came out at 19.5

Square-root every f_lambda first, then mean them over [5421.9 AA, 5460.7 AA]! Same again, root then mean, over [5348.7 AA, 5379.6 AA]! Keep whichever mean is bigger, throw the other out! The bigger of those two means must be 2.138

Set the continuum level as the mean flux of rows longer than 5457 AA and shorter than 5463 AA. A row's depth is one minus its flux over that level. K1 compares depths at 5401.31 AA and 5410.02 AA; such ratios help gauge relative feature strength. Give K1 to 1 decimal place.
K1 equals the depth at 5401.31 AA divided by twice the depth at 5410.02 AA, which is 0.0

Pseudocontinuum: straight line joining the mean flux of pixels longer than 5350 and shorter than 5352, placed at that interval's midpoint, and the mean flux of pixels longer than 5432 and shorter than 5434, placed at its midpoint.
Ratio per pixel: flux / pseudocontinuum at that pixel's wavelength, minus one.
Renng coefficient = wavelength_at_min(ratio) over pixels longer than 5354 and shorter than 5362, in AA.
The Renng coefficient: 5356.72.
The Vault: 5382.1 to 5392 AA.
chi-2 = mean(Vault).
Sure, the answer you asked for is 4.38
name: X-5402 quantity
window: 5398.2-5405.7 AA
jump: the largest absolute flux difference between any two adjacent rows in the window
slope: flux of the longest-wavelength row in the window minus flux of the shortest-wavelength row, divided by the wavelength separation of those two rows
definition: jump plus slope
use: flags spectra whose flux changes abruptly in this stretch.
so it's 1.0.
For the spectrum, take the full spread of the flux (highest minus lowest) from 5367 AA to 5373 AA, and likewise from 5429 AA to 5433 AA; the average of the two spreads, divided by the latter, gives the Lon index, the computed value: 1.17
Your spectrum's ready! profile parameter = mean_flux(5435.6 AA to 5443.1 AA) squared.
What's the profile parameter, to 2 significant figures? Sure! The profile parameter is 23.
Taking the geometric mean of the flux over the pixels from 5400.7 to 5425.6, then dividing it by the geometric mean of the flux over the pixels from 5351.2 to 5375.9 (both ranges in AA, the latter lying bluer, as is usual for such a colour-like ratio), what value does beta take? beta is 0.97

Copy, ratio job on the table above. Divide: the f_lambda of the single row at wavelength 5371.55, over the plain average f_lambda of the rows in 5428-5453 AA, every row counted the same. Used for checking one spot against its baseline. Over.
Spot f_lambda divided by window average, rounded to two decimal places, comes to 1.03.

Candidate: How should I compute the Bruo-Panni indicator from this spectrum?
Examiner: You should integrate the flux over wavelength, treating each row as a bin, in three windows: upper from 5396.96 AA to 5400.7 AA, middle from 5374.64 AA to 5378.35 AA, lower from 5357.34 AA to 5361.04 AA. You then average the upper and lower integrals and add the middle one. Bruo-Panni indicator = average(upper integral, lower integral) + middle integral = 34.1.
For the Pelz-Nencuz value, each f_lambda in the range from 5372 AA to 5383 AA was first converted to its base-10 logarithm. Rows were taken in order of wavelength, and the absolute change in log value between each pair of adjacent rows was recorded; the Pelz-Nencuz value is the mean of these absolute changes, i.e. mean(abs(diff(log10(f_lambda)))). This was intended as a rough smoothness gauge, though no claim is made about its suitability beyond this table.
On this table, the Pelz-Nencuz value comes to 0.045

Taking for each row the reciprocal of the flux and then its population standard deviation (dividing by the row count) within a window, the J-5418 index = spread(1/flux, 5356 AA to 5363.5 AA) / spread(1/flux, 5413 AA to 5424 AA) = 1.4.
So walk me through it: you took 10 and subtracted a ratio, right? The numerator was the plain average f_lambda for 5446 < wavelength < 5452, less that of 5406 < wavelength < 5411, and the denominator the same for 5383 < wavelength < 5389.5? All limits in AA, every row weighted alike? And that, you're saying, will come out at 9.98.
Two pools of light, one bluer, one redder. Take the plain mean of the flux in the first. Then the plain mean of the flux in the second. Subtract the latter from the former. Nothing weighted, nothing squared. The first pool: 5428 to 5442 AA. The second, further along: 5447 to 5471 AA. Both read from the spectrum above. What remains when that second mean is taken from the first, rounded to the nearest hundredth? 0.47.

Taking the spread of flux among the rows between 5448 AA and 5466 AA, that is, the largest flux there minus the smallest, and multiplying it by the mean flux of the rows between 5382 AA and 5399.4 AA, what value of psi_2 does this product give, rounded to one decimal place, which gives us 8.2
